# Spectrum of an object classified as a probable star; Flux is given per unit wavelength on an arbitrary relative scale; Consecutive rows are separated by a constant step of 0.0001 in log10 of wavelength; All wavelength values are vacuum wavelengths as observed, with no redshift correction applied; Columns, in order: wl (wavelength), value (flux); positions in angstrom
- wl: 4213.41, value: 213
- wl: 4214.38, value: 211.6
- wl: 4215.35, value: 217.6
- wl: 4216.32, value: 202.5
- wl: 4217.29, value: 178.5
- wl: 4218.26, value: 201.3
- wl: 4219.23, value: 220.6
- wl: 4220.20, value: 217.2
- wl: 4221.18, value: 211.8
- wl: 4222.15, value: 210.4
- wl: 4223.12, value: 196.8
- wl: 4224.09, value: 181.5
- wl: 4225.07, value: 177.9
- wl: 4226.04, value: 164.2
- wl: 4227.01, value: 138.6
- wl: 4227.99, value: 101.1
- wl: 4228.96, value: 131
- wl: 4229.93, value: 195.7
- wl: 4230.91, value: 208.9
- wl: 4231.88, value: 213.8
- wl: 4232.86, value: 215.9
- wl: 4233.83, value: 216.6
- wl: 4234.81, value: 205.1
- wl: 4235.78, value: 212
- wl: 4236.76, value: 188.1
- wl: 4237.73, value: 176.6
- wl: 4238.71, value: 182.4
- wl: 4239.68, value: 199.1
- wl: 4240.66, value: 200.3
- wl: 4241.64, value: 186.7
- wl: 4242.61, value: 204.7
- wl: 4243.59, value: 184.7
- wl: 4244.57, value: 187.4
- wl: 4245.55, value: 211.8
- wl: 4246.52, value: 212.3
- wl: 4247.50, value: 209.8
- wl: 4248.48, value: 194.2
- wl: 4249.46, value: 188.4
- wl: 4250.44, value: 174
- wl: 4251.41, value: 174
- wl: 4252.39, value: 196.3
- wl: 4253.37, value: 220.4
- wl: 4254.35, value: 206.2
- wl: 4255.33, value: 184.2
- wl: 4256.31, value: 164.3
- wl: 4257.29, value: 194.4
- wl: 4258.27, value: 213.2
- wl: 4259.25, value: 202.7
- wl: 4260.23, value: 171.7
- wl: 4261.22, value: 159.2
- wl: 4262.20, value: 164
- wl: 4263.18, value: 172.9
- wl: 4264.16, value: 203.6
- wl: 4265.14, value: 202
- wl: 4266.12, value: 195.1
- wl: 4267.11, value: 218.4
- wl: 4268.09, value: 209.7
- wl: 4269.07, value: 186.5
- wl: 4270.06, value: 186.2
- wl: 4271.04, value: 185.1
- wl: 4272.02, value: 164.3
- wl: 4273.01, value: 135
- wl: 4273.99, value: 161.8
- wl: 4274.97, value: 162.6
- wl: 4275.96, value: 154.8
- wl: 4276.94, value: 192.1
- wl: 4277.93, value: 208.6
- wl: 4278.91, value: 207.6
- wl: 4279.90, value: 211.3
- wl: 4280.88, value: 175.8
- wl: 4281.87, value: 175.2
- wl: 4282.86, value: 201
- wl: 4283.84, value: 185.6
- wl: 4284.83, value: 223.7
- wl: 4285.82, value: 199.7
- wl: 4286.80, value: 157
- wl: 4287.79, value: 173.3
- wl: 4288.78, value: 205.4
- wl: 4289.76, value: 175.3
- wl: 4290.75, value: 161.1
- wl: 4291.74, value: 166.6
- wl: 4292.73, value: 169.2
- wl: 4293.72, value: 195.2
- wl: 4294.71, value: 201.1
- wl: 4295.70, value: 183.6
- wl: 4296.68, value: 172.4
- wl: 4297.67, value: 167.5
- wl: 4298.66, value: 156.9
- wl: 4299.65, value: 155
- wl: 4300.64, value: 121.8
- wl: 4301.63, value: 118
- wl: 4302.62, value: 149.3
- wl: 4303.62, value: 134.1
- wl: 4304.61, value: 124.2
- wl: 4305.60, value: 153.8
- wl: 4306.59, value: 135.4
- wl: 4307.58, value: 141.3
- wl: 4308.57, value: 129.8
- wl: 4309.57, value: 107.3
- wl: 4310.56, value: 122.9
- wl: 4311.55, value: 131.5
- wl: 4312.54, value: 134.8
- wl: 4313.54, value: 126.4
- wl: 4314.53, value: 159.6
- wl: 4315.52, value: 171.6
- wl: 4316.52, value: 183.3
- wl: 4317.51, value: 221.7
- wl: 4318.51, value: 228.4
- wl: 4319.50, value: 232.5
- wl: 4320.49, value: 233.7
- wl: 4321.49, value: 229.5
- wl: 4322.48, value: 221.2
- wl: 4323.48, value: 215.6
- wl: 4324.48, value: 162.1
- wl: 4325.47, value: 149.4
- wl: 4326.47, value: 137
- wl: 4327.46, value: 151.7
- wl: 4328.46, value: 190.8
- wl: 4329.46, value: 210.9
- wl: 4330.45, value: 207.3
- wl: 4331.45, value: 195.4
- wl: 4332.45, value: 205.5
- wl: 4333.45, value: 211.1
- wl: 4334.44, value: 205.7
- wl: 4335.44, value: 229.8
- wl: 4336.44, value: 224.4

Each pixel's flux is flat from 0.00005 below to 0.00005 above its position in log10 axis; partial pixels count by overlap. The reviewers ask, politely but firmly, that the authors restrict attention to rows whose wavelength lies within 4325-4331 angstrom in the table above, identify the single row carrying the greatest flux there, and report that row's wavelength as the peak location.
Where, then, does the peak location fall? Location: 4329.46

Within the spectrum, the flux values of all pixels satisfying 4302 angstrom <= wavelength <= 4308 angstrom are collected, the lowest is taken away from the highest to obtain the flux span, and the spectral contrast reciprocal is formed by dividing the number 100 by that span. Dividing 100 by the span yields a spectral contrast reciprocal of 3.4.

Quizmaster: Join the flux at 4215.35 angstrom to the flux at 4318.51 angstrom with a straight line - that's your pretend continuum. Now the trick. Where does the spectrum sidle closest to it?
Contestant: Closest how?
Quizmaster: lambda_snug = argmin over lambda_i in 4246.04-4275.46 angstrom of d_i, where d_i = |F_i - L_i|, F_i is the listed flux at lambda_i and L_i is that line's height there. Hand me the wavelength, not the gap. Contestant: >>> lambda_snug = 4253.37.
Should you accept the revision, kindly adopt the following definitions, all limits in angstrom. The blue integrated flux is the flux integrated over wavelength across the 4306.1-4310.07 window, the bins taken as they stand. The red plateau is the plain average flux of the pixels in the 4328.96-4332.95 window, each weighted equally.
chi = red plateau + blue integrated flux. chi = 714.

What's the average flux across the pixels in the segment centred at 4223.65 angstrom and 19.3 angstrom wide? 190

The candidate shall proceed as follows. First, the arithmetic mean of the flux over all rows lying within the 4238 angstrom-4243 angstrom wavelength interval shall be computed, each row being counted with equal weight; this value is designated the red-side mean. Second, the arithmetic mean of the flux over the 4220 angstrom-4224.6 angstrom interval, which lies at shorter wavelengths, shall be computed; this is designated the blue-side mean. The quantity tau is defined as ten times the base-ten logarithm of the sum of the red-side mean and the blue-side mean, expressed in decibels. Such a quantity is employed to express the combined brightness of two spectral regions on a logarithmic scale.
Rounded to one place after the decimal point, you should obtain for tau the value 26.0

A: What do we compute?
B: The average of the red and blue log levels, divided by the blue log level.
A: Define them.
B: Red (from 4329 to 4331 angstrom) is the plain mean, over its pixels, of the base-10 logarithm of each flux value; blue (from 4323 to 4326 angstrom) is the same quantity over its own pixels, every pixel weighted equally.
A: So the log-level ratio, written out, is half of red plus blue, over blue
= 1.02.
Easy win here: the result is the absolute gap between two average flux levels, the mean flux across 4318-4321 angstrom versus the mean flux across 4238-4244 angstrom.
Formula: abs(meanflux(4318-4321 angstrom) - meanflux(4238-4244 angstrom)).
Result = 39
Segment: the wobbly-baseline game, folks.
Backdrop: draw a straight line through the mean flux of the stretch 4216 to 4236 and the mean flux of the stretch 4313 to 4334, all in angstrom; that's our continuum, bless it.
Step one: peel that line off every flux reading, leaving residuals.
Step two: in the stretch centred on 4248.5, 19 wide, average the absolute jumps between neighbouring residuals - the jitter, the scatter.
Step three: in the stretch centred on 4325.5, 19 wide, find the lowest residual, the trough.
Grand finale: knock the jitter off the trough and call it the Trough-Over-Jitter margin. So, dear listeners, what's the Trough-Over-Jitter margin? -70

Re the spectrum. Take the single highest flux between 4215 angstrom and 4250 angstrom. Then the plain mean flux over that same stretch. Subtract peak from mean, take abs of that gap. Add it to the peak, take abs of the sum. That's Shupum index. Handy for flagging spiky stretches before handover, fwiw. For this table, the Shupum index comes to 248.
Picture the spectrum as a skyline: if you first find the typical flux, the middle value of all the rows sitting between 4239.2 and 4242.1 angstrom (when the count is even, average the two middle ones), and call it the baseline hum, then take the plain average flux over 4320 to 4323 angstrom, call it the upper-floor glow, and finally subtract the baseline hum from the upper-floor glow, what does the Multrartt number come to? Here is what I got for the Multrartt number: 29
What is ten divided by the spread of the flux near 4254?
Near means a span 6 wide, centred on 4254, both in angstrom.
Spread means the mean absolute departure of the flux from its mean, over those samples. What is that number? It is 0.60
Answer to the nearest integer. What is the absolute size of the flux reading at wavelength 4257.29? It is 194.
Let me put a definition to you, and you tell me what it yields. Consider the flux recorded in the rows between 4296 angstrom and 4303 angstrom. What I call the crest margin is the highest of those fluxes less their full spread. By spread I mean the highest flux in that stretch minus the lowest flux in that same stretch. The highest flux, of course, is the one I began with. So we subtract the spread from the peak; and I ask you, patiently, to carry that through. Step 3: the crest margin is 118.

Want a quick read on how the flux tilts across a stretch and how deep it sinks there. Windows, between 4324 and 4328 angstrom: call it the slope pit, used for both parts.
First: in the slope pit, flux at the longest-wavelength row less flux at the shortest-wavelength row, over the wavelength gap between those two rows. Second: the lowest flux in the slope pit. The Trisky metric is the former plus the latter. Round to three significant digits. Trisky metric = 134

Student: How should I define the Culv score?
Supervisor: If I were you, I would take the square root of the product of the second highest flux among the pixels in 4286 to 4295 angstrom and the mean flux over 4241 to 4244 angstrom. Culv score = 197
